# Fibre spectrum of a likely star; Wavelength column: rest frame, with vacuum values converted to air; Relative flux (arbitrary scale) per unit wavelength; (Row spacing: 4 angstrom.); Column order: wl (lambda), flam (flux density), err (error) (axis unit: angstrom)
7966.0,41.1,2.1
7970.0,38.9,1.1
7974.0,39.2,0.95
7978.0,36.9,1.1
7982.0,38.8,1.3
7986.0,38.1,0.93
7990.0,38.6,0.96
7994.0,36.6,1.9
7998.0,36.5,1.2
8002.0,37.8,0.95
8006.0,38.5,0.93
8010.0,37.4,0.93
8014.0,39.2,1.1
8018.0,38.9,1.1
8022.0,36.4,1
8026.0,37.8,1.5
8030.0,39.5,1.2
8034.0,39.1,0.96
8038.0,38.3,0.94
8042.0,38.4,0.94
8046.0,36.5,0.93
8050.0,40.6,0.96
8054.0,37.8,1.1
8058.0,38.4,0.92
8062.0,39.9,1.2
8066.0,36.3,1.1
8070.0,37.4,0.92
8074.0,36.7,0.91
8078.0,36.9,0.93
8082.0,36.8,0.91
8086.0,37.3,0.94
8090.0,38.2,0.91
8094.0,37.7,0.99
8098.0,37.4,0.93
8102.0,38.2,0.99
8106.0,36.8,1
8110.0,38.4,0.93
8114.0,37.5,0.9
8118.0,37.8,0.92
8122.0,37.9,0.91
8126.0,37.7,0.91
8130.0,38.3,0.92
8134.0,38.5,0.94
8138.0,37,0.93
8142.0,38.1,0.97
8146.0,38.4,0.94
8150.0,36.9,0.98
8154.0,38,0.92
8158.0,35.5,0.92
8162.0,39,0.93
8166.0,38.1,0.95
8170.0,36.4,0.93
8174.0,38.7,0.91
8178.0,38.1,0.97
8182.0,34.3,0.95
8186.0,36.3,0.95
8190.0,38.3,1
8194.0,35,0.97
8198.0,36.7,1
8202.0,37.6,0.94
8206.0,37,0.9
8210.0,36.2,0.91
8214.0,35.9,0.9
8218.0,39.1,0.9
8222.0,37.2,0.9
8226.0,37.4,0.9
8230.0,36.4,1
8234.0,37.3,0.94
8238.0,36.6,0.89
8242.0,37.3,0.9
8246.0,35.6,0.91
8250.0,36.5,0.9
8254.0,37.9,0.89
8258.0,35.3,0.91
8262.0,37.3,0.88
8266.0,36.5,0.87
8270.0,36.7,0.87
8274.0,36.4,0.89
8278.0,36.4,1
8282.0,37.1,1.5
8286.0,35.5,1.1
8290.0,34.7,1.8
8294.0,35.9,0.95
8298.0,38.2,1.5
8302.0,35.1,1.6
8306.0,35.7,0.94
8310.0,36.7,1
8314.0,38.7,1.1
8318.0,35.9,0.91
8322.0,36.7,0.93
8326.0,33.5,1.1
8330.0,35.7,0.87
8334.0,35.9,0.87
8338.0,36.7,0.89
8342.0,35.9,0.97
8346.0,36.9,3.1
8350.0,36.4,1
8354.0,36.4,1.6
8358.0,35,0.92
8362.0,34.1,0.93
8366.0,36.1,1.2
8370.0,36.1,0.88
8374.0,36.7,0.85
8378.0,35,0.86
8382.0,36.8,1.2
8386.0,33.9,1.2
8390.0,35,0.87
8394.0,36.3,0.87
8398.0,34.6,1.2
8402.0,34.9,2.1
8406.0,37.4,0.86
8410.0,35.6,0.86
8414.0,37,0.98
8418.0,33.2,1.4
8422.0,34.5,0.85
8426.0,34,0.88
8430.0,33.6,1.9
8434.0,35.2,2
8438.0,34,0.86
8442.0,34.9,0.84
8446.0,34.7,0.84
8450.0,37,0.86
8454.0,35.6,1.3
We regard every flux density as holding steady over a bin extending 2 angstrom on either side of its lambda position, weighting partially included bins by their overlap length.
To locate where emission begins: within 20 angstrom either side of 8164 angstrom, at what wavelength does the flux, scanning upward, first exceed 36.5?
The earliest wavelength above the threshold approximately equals 8146.0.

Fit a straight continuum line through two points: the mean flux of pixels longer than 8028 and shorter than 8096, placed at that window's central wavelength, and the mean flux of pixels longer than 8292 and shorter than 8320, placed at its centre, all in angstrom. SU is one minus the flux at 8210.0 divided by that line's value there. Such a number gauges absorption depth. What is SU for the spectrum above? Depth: 0.025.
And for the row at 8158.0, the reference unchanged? 0.052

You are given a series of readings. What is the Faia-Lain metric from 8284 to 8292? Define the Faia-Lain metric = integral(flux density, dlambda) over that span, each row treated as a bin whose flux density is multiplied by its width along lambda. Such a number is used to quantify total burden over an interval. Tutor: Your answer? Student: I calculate 281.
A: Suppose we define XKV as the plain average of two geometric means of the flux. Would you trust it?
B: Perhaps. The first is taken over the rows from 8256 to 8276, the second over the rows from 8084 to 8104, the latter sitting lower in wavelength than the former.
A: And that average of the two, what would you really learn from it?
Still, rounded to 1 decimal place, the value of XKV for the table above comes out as 37.1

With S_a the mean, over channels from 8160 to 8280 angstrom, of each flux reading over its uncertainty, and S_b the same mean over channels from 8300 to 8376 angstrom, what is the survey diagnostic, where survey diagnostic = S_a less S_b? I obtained 5.1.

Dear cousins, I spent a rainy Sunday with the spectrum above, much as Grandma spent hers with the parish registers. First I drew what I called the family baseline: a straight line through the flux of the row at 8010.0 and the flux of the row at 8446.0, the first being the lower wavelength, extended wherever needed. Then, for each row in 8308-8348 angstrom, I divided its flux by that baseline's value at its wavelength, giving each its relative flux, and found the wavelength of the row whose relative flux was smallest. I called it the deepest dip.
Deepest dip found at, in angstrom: 8326.0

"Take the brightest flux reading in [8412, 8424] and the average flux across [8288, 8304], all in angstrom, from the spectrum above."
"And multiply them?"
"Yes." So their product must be 1331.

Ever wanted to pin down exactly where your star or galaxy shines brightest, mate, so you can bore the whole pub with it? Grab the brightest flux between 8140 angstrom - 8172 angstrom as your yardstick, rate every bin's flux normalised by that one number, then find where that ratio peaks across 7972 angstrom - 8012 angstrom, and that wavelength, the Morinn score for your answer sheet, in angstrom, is 7974.0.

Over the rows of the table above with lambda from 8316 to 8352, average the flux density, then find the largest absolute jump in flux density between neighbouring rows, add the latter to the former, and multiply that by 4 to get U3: 157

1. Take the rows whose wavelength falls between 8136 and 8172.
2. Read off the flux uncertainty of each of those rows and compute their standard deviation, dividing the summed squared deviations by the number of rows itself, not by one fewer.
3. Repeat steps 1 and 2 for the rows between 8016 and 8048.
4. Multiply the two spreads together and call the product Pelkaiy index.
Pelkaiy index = 0.00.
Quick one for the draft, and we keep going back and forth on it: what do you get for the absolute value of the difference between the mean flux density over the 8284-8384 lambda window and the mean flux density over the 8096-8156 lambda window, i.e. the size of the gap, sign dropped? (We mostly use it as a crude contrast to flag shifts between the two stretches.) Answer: 1.8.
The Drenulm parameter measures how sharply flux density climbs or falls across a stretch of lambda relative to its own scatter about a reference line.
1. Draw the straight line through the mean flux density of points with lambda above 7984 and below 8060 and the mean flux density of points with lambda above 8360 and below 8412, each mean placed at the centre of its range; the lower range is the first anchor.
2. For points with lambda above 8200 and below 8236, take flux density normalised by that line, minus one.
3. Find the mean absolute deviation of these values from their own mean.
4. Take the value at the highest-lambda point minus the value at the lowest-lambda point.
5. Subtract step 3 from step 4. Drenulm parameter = -0.02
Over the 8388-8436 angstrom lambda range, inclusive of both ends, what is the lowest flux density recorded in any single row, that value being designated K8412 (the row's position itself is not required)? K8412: 33.2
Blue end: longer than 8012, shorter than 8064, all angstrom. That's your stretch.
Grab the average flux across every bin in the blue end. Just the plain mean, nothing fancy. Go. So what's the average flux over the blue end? 38.5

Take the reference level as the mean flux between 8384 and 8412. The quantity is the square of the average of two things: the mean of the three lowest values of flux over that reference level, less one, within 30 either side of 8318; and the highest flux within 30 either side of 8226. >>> 382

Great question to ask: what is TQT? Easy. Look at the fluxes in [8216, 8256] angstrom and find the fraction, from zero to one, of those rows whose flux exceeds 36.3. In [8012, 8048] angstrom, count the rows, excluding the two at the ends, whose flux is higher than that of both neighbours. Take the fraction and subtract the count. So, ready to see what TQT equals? -1.1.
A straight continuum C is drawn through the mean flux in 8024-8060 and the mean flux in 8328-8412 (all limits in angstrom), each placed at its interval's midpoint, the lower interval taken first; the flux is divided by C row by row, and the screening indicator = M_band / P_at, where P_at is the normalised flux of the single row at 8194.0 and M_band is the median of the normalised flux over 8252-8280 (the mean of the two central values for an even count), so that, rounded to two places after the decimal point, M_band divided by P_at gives 1.06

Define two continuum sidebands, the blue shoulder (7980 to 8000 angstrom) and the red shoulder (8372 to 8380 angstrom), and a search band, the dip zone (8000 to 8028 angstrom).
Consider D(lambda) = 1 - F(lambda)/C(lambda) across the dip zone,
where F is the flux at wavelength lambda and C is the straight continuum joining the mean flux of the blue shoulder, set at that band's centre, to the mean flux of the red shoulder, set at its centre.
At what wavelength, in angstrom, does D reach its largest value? 8022.0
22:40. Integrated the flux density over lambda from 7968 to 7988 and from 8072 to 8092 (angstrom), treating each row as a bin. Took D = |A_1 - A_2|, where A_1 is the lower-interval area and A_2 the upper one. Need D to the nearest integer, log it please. 24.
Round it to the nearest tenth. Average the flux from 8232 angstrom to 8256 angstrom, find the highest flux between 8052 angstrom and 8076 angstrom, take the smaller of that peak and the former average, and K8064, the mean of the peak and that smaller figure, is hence 38.4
